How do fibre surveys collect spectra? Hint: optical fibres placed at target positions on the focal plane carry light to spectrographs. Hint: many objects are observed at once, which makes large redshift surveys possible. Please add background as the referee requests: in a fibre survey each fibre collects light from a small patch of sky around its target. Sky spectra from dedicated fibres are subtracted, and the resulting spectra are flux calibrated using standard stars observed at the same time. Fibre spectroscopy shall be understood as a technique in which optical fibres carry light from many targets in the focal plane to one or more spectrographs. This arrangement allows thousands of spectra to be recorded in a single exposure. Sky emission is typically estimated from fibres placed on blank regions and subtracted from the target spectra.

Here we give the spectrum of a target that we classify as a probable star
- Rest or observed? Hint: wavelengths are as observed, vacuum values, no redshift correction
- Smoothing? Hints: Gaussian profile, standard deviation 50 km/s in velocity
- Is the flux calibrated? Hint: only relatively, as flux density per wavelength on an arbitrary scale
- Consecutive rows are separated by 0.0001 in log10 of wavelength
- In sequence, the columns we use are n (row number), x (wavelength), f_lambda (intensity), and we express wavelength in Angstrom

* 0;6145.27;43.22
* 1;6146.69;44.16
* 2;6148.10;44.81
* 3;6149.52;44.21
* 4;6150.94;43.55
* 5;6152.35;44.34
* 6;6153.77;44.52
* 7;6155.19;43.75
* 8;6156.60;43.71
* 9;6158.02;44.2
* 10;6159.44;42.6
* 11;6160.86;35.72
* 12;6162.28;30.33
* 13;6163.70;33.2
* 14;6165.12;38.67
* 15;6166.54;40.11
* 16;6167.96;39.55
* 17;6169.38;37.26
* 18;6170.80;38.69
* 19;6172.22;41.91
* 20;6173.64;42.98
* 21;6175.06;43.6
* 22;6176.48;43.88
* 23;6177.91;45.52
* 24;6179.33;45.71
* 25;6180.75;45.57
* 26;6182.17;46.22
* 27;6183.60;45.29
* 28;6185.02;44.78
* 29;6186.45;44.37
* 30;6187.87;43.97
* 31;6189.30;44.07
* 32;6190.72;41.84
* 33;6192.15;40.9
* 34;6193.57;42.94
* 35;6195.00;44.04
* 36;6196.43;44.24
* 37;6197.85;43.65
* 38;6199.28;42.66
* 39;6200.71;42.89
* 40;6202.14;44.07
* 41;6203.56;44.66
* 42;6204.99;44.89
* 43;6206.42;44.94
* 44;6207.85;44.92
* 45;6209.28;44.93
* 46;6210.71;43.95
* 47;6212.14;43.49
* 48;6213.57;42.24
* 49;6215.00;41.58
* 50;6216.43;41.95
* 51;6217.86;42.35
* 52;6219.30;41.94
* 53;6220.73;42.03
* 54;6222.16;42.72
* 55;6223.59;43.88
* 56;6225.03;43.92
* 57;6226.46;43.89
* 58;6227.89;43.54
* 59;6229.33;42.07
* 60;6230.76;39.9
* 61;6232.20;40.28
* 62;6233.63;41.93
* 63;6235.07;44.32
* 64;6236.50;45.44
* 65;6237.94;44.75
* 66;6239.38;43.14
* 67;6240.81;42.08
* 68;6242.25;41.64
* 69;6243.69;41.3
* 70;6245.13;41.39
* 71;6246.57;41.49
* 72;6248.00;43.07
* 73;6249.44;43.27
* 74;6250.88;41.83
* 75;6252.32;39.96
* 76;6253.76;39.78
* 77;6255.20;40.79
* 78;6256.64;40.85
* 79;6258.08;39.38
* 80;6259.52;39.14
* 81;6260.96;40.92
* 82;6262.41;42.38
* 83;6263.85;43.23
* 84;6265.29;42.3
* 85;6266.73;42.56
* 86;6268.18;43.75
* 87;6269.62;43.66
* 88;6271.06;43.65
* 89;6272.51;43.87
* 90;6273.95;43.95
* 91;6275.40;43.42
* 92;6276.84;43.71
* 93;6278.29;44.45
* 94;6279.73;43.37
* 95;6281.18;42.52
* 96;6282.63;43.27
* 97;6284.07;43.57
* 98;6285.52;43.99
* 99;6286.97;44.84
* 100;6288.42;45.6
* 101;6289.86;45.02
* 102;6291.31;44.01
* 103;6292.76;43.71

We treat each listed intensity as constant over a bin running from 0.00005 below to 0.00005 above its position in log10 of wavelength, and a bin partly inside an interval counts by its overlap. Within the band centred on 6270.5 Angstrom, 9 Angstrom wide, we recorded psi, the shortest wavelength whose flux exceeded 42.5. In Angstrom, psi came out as 6266.73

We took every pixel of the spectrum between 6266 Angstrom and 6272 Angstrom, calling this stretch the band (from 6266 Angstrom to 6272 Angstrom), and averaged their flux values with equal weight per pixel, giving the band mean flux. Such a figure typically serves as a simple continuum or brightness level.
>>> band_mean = 43.4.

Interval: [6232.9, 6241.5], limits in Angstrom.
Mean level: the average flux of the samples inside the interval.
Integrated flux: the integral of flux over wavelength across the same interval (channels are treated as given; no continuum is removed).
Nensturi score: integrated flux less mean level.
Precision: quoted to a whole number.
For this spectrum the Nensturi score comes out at 332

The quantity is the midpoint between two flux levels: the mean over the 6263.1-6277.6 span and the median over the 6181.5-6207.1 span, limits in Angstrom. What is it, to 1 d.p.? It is 43.7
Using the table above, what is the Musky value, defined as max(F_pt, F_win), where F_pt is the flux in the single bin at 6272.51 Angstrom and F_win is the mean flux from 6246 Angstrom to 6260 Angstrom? 43.9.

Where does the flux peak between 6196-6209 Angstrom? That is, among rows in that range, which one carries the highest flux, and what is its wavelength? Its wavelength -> 6206.42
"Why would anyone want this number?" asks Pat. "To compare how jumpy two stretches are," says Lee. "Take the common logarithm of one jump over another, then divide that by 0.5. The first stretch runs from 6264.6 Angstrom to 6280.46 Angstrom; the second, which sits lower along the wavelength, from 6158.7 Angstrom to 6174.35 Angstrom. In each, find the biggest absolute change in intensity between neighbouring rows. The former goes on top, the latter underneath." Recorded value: -1.52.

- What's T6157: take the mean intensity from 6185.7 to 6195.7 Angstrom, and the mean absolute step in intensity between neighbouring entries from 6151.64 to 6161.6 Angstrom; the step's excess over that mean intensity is -41.5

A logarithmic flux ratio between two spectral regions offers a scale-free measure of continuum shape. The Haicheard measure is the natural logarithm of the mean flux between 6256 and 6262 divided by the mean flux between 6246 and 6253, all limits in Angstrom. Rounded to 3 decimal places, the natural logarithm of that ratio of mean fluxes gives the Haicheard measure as -0.045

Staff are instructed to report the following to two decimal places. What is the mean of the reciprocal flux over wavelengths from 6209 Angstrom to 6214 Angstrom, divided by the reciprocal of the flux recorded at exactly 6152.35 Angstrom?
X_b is 1.02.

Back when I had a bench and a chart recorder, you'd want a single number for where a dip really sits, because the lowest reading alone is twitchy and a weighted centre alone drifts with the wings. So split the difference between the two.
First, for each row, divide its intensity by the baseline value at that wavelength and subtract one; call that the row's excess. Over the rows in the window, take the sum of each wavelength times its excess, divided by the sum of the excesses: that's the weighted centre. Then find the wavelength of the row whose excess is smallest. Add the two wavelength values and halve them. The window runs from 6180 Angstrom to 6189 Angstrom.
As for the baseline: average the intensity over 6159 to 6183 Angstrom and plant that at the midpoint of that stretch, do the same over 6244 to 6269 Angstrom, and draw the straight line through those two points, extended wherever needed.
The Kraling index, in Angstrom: 6185.9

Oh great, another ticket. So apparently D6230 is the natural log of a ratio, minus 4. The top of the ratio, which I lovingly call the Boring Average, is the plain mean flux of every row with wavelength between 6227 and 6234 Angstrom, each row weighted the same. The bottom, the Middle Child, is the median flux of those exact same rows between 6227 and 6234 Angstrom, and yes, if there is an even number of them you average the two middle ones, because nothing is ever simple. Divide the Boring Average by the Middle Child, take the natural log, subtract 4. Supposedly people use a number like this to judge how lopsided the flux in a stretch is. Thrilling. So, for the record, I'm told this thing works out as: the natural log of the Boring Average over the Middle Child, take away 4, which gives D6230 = -4.01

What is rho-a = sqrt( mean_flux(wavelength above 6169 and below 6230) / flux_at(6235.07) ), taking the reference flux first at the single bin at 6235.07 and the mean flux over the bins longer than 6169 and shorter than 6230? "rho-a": 0.99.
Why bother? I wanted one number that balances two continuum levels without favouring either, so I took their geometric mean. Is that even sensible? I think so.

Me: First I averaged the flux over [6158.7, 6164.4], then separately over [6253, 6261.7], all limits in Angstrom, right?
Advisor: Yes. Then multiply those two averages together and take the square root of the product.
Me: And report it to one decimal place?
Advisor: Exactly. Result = 37.7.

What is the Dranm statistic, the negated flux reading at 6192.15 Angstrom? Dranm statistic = -40.9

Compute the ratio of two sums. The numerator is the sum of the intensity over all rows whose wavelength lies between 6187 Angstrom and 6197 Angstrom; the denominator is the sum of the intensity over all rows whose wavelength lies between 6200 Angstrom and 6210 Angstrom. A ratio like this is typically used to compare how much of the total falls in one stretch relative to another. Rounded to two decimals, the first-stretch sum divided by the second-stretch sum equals 0.97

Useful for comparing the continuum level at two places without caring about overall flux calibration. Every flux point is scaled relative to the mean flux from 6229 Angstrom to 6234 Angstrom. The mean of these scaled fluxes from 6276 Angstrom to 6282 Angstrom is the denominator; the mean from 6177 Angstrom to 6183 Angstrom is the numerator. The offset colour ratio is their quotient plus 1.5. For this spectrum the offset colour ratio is 2.55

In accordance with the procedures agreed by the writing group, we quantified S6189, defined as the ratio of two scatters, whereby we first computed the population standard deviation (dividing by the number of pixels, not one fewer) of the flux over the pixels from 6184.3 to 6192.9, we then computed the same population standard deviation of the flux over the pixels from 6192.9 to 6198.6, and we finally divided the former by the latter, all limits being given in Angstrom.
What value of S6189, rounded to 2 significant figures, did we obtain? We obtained 2.9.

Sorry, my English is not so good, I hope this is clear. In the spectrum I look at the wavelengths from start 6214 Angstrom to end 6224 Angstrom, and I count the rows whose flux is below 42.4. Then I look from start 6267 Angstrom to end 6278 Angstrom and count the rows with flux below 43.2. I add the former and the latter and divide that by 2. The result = 2.5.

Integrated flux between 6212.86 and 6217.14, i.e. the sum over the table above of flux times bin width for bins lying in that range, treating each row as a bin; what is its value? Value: 180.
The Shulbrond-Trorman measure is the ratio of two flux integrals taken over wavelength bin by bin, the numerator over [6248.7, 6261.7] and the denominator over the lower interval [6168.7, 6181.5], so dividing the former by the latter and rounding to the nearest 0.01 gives 0.96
